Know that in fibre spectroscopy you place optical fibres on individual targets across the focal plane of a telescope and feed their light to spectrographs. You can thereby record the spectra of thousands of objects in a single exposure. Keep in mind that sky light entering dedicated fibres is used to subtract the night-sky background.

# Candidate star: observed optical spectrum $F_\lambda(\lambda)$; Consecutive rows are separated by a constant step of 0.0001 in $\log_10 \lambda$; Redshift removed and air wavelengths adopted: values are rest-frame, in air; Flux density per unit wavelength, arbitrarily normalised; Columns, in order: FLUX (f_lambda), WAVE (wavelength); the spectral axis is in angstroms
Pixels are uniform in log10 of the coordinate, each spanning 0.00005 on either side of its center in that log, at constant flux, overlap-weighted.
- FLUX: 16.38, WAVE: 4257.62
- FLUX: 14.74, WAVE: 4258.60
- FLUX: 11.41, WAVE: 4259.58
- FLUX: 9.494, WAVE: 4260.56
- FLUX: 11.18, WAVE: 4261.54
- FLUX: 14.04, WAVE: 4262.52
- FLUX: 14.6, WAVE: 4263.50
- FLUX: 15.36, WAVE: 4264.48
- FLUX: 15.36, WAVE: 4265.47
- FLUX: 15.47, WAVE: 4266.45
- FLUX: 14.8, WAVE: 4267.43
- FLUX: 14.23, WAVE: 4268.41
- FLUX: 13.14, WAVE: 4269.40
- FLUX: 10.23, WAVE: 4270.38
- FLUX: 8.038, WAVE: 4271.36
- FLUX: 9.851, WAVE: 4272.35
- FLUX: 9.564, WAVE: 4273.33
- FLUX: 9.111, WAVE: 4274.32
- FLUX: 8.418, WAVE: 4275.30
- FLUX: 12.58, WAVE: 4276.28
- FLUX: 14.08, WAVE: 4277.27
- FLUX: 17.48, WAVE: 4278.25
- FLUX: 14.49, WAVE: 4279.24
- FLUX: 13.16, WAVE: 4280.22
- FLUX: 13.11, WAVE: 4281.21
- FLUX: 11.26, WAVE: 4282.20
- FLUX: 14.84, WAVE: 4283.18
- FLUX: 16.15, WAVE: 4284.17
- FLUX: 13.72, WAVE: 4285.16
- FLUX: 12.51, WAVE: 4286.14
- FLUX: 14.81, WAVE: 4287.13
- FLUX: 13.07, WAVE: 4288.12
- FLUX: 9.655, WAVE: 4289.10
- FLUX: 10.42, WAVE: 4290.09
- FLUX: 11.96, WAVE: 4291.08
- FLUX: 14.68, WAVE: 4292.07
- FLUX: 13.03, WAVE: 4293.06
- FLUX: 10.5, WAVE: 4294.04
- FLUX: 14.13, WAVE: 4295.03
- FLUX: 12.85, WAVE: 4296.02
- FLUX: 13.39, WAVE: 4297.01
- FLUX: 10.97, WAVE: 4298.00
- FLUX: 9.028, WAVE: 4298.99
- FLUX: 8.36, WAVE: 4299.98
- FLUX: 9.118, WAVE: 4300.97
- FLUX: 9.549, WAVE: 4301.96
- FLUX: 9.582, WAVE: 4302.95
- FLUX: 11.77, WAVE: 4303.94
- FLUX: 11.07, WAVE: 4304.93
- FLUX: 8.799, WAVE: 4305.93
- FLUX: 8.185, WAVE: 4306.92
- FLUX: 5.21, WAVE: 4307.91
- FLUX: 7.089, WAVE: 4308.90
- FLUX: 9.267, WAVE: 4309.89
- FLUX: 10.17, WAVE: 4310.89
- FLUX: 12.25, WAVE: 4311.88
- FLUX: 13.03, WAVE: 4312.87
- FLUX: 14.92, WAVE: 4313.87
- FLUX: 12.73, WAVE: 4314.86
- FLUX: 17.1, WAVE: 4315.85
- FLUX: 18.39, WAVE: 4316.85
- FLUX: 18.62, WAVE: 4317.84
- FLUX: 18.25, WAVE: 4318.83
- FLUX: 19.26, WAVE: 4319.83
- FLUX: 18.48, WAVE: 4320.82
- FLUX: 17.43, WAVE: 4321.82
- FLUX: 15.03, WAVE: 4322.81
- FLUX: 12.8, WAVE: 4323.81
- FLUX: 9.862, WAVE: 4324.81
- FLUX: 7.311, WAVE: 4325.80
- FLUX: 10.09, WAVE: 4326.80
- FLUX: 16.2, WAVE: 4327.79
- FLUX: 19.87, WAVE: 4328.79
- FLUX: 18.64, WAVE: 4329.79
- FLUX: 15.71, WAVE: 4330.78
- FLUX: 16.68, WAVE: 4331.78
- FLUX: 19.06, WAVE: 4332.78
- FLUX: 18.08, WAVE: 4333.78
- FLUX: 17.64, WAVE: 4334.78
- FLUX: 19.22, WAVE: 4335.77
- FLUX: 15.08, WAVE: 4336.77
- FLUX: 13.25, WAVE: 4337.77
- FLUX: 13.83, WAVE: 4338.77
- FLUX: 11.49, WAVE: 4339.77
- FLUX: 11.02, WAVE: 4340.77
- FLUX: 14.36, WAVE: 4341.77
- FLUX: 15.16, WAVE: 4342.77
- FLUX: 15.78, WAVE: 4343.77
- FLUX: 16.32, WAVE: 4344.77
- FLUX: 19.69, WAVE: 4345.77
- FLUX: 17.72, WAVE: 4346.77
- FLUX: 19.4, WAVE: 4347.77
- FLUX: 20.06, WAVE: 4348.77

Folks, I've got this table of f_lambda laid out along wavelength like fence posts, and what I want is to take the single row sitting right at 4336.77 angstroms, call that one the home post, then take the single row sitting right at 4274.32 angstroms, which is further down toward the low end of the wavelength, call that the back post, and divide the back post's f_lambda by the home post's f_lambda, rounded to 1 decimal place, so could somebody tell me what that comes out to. 0.6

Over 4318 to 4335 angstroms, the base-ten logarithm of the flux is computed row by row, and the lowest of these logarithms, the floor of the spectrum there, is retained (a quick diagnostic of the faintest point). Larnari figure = 0.86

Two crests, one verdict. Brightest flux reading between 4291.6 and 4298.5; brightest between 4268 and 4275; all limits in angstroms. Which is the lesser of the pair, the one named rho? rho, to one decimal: 14.2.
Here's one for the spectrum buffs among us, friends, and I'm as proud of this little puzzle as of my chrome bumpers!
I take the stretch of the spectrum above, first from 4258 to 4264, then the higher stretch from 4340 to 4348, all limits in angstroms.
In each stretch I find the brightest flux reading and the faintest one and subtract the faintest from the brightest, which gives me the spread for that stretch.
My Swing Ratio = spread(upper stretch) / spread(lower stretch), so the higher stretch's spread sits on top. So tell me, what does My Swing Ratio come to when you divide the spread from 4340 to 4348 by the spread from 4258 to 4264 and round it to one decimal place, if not 1.7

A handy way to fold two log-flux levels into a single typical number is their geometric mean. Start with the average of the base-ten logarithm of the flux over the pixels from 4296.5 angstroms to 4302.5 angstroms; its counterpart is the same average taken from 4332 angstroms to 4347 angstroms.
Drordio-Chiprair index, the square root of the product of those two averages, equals 1.091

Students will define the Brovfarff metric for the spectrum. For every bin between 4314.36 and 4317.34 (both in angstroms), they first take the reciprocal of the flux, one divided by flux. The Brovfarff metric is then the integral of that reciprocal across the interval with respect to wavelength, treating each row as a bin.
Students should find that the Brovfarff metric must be 0.19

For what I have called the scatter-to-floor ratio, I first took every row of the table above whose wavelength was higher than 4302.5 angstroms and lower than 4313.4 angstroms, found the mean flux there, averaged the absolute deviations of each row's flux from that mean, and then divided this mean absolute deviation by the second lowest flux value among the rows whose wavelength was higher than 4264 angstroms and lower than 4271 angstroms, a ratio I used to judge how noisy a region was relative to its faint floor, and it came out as 0.14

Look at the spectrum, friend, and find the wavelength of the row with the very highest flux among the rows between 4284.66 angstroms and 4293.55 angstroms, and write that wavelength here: 4287.13 angstroms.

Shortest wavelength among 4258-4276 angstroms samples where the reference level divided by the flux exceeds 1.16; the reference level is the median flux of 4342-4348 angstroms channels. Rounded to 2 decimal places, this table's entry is 4259.58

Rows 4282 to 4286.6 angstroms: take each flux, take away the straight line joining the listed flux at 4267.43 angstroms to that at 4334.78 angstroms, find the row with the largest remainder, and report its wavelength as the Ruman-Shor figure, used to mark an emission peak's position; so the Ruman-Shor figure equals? 4284.17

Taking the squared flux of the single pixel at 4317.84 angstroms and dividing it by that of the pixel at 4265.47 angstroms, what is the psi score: 1.5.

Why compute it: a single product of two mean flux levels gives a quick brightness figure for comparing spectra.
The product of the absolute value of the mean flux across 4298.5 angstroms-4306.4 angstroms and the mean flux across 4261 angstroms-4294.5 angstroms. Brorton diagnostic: 124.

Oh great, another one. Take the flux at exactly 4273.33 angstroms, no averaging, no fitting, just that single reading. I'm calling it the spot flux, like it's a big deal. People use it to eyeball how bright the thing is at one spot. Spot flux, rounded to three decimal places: 9.564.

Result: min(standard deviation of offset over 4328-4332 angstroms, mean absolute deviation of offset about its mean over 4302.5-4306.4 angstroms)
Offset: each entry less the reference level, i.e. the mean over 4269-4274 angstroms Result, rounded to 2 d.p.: 1.11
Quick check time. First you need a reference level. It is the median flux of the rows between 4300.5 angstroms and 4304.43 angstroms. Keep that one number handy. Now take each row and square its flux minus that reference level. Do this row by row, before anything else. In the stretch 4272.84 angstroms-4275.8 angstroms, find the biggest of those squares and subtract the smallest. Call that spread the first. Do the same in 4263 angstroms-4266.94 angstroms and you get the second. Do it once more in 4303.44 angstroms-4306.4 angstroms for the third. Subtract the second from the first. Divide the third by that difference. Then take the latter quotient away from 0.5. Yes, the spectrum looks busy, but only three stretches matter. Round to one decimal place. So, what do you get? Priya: 1.0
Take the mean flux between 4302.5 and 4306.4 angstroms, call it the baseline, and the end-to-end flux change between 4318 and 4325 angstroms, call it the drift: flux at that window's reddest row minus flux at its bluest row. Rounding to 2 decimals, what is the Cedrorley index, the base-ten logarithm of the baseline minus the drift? 1.27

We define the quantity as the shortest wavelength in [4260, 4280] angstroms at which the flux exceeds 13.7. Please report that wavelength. 4262.52 angstroms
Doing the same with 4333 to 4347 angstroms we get 4333.78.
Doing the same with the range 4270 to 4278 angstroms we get 4277.27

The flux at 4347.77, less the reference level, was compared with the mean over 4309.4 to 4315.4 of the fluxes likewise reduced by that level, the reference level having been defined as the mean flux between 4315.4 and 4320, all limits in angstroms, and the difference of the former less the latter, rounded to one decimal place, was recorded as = 7.3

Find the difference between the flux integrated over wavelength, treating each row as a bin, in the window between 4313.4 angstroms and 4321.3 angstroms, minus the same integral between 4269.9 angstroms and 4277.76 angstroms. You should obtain 56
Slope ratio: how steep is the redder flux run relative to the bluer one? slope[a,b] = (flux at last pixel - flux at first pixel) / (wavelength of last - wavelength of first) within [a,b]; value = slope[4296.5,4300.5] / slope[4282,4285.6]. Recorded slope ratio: -2.0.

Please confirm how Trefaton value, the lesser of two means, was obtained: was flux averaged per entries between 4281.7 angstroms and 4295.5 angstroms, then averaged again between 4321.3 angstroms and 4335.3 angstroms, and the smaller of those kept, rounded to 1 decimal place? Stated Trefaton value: 12.9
